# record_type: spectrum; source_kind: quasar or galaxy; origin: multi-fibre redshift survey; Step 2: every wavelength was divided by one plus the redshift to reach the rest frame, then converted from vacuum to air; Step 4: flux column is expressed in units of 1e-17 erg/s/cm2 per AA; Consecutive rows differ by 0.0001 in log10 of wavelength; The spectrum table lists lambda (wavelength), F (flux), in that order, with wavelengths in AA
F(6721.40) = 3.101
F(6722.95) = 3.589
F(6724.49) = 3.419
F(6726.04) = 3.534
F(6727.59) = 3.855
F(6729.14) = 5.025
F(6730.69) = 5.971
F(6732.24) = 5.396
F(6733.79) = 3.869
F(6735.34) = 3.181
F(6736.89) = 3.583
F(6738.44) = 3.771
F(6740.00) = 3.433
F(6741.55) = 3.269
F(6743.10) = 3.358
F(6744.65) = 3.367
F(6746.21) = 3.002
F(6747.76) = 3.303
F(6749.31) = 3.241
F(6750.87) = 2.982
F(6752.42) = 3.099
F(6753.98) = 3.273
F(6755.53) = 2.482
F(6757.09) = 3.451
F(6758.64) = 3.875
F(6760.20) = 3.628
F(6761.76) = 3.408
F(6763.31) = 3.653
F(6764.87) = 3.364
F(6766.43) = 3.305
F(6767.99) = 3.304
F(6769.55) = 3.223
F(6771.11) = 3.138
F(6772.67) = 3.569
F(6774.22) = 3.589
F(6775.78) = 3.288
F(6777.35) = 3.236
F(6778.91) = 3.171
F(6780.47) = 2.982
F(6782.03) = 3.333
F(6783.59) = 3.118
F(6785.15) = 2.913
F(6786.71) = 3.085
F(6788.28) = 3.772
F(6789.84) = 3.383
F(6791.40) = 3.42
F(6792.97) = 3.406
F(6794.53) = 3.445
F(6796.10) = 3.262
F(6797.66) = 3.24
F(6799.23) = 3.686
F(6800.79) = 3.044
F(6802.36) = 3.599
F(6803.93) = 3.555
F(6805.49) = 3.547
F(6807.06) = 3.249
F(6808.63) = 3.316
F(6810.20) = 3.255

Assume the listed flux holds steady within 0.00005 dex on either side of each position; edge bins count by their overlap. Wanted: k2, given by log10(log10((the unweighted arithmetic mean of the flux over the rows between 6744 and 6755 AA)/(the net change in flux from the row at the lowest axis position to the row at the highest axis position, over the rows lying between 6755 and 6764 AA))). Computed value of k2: -0.36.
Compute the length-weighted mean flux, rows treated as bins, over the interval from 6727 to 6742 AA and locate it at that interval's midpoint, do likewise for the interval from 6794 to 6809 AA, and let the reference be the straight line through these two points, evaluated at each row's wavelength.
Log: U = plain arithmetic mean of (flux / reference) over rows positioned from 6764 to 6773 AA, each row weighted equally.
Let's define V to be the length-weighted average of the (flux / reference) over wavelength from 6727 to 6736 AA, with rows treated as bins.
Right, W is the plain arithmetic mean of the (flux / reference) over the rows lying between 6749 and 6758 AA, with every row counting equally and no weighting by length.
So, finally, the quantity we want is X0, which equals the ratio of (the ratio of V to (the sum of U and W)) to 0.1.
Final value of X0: 6.6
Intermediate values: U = 0.88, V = 1.09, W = 0.78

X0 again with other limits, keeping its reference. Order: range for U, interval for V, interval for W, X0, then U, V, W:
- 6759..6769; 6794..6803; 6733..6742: 5.6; 0.90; 0.98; 0.85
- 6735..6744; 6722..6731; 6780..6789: 5.6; 0.84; 0.97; 0.89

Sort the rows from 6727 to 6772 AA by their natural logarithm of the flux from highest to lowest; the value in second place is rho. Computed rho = 1.69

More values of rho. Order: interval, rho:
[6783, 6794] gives 1.23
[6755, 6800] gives 1.33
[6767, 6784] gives 1.27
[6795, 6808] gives 1.28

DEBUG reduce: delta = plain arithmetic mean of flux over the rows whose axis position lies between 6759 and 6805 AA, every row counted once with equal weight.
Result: 3.35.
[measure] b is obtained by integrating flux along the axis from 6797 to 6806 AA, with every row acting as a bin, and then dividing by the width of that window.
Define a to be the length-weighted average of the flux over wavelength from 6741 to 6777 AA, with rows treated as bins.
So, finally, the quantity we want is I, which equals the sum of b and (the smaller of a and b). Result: 6.76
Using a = 3.31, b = 3.45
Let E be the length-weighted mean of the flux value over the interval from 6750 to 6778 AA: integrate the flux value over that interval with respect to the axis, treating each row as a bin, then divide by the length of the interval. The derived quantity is 3.33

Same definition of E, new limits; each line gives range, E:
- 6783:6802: 3.32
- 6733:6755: 3.33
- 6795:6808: 3.40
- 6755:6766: 3.43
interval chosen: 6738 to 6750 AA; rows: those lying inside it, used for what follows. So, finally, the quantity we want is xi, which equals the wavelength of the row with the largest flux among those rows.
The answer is 6738.44 AA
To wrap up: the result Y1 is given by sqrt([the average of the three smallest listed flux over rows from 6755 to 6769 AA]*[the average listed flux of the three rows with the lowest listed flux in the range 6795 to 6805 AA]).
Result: 3.11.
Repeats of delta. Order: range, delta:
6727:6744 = 4.06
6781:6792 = 3.29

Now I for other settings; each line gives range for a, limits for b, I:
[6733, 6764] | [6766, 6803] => 6.62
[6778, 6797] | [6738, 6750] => 6.61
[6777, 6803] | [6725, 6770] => 6.89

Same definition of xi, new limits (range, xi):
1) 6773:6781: 6774.22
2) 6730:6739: 6730.69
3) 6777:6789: 6788.28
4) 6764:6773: 6772.67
